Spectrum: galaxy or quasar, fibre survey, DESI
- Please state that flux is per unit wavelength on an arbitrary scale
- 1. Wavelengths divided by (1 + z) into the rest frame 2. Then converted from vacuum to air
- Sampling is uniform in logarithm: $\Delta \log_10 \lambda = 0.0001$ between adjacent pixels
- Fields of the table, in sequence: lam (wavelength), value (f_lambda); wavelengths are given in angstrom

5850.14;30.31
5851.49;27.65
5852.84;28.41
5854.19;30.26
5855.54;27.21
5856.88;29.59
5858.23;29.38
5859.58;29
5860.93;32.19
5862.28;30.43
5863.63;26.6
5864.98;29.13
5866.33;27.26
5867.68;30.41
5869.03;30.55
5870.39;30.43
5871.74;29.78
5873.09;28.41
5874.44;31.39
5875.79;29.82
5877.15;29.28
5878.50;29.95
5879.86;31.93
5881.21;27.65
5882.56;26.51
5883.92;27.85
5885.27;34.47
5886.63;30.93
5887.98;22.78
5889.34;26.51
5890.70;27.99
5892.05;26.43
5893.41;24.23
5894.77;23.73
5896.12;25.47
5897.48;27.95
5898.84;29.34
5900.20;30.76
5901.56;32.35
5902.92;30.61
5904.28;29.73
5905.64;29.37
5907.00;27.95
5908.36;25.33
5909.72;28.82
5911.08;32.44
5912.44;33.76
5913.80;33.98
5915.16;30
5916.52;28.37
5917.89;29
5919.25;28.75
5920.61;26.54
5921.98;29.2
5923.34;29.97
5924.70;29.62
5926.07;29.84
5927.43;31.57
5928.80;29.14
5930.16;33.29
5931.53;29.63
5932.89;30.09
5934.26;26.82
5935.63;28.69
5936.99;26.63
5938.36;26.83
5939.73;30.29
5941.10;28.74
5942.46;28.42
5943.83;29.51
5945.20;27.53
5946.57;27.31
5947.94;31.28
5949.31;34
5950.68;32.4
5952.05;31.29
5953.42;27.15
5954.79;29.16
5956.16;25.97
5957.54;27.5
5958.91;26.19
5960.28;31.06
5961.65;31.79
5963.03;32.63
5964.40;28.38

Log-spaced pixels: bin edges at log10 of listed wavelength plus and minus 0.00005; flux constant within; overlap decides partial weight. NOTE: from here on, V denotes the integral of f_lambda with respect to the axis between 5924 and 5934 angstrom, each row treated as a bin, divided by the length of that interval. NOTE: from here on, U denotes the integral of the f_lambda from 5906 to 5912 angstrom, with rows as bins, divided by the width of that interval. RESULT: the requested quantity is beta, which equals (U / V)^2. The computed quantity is 0.91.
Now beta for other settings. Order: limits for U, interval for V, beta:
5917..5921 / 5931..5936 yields 0.96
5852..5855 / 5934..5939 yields 1.14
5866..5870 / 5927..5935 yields 0.97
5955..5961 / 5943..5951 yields 0.85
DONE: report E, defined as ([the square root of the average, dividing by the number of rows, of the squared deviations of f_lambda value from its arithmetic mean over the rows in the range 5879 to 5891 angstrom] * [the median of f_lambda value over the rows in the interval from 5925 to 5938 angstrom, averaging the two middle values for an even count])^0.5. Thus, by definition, 9.82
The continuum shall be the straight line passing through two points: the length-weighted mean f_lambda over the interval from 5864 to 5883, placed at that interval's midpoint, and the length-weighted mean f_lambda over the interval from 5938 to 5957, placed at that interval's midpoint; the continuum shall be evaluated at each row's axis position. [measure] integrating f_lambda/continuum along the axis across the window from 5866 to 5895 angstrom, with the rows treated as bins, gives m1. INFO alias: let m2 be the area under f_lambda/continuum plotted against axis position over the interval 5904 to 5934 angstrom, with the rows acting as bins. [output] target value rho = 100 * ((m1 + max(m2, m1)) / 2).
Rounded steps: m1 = 28.2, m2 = 30.5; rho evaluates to 2933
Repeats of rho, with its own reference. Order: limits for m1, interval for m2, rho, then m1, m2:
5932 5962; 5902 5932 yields 3012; 29.7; 30.5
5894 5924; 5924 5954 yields 3005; 29.8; 30.3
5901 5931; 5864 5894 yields 3062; 30.6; 29.3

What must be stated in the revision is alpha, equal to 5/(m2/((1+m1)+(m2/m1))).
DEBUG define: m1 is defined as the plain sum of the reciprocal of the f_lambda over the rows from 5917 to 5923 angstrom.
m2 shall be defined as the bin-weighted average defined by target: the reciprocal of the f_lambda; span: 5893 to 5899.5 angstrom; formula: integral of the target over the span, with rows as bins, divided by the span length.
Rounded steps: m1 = 0.14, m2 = 0.0384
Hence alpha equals 184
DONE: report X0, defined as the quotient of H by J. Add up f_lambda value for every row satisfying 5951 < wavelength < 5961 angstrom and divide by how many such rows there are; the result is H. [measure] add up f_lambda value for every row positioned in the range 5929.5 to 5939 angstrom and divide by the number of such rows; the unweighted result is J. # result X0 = 0.98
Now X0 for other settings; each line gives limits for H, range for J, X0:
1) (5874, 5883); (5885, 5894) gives 1.07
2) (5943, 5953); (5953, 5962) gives 1.07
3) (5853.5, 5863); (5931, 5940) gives 1.05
